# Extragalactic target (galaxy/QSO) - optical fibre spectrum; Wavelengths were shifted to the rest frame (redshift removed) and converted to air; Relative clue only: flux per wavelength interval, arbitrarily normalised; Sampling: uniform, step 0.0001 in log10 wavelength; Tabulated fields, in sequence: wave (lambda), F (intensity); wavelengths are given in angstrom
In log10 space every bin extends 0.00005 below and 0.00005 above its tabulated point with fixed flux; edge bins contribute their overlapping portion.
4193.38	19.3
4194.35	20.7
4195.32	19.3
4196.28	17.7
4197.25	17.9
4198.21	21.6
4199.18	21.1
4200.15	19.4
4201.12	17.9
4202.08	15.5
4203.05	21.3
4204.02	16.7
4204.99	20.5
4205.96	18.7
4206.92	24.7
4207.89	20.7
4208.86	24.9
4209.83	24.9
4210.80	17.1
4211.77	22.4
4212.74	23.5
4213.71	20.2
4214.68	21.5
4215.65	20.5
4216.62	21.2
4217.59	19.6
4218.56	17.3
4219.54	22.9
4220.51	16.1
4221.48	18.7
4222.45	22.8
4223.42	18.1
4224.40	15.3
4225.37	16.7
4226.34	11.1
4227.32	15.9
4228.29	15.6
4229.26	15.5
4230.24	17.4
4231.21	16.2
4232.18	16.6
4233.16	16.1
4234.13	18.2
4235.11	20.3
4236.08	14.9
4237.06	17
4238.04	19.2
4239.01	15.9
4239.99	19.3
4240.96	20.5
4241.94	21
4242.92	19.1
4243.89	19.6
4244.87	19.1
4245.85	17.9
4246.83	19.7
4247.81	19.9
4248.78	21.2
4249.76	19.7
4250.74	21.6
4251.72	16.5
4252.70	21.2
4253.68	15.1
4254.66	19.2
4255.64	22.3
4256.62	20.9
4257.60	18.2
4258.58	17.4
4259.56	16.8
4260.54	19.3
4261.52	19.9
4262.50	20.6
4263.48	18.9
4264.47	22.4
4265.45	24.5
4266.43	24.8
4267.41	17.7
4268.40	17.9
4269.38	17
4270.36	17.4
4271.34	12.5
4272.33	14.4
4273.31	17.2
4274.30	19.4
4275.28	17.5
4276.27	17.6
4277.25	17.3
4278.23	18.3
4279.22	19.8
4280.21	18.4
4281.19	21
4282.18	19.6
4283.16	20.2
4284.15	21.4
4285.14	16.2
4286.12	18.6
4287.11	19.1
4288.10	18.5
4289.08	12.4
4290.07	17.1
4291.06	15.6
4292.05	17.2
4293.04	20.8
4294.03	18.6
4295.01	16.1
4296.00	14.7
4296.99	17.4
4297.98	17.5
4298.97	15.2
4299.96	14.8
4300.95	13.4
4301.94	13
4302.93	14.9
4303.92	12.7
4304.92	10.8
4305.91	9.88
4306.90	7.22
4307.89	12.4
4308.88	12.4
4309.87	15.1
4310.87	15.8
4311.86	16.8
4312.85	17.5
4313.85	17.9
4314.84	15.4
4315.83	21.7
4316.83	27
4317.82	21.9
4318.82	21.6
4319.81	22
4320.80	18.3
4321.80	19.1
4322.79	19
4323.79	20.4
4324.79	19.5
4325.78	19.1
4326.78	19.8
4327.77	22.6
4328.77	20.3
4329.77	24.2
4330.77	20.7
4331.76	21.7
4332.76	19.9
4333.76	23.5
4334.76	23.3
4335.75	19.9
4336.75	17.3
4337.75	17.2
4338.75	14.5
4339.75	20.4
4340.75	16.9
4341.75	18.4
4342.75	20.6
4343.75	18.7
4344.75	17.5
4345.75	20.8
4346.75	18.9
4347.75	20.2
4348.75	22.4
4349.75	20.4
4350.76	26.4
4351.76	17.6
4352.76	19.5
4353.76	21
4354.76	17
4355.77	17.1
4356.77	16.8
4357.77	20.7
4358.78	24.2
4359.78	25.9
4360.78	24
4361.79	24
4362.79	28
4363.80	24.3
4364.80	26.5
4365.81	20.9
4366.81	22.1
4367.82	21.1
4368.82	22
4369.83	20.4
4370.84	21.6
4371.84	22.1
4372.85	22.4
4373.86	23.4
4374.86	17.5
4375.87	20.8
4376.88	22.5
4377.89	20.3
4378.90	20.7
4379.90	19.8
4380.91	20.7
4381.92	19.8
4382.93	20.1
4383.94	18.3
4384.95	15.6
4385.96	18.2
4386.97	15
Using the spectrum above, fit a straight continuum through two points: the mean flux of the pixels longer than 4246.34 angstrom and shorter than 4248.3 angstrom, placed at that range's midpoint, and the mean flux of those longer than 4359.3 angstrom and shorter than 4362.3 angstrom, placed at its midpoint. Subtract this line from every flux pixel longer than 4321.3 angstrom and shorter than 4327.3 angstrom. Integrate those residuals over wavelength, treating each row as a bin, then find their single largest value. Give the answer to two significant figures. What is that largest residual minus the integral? 19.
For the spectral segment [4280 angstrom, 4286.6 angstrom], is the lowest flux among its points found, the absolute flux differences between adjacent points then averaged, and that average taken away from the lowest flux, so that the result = 14.0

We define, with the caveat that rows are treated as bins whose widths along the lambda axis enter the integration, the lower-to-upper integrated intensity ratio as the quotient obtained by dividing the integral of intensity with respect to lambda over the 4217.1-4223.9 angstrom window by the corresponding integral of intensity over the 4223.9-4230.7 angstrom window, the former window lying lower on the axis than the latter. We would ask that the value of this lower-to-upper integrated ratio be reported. 1.26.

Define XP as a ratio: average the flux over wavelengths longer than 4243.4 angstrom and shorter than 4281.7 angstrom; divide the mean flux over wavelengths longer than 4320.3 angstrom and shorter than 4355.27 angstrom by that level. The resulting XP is 1.05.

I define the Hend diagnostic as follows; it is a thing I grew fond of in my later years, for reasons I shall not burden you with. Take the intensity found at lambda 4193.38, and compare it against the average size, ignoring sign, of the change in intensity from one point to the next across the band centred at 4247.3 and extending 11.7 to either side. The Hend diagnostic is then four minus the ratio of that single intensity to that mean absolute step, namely -4.6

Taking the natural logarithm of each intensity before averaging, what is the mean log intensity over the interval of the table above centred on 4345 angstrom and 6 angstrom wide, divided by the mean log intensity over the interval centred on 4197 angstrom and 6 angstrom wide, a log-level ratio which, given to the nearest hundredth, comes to 1.00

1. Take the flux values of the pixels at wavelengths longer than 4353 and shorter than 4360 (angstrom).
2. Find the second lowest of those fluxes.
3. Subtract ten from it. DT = 7.0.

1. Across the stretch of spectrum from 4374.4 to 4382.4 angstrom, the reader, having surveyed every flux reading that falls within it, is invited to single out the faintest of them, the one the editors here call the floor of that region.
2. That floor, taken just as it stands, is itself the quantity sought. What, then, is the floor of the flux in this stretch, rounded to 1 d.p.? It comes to 17.5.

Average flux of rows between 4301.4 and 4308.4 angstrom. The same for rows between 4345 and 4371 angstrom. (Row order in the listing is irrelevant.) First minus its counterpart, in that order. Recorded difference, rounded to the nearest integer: -10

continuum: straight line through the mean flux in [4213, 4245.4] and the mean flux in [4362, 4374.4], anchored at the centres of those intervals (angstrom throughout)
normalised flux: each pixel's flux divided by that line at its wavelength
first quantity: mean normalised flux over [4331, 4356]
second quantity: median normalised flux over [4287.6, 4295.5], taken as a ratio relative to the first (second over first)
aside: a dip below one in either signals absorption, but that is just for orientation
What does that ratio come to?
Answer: 0.95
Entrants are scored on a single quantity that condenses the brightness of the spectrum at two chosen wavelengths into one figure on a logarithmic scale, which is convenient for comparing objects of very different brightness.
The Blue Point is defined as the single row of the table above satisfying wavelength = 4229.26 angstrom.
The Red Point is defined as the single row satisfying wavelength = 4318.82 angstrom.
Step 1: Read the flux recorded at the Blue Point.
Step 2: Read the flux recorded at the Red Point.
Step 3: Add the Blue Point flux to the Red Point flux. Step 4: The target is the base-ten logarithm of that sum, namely 1.57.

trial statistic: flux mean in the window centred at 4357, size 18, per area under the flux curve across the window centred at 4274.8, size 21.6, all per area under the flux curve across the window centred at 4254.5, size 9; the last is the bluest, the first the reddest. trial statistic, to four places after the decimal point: 0.0003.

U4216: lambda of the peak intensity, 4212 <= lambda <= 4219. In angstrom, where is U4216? 4212.74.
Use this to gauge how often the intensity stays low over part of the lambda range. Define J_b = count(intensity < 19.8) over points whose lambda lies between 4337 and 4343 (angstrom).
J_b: 4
